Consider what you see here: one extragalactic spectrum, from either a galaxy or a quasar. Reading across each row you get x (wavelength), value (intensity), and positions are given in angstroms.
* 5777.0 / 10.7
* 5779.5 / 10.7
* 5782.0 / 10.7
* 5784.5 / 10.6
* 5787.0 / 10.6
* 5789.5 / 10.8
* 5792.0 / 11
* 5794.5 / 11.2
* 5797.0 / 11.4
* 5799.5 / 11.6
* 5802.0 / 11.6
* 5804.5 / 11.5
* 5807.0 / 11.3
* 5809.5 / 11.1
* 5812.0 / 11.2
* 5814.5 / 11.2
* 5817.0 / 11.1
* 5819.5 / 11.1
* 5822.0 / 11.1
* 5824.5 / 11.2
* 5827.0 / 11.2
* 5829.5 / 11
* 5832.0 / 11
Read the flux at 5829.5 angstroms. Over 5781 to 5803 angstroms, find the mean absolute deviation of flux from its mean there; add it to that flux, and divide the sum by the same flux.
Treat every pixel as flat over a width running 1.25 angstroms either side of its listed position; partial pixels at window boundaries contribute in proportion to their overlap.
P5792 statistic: 1.03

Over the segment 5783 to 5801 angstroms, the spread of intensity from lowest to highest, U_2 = 1.00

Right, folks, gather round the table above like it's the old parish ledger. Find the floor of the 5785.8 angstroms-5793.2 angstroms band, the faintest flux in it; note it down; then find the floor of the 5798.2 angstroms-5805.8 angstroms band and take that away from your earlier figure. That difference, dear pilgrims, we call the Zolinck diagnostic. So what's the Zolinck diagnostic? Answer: -0.9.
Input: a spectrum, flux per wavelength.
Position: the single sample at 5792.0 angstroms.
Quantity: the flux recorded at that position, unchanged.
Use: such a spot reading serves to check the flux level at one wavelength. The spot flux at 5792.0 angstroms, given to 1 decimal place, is 11.0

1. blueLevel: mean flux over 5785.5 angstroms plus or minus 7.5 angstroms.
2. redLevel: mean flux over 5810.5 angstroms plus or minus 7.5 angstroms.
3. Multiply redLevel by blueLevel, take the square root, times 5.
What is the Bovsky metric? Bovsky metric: 54.9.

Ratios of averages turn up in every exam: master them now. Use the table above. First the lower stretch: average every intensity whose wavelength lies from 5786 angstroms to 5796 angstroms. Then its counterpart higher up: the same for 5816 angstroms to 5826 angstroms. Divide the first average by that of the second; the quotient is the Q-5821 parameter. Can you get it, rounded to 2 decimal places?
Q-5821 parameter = 0.98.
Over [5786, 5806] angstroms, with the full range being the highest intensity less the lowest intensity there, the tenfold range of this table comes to 10.0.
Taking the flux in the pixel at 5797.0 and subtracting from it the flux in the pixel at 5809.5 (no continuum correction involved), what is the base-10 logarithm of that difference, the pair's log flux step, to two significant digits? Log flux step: -0.52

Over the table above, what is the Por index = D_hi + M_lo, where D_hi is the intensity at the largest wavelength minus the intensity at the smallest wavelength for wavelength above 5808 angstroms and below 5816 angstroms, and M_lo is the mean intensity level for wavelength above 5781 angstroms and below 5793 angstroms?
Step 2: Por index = 10.8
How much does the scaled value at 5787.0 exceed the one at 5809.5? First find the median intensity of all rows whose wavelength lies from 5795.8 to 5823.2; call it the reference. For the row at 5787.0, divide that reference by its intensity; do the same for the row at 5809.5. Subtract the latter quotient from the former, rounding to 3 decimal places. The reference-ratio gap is 0.048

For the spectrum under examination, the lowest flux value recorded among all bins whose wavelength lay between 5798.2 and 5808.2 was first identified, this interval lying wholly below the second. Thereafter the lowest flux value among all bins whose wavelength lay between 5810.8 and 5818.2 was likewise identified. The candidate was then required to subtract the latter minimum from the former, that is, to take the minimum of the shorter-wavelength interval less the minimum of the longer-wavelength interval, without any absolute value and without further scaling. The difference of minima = 0.20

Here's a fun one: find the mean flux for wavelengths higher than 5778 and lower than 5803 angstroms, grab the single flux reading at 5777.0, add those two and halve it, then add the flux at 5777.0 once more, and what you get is 21.56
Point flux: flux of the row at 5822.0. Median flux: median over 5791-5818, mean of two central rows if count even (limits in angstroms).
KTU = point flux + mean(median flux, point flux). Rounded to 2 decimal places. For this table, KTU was 22.25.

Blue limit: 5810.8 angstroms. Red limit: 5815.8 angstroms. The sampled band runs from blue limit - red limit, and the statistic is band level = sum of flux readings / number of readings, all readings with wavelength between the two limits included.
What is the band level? 11.2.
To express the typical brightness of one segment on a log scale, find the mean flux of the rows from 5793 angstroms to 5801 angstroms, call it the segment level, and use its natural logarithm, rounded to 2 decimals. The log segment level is 2.43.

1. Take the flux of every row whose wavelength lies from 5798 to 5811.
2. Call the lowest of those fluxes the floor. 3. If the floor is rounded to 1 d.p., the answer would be 11.1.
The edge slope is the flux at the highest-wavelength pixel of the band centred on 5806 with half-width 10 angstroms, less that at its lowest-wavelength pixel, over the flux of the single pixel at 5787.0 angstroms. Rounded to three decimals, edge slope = -0.019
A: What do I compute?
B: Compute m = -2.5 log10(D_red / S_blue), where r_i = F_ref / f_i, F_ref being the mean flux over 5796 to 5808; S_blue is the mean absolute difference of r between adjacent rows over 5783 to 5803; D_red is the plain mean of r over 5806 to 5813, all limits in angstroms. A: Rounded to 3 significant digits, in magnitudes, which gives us -4.71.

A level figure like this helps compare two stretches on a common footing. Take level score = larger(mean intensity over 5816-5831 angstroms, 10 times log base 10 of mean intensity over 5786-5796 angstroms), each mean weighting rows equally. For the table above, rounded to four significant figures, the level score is 11.12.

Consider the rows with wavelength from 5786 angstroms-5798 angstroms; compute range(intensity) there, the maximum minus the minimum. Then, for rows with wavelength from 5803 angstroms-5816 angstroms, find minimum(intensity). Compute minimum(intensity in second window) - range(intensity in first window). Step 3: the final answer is 10.3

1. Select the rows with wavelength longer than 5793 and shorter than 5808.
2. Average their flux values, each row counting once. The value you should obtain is 11.43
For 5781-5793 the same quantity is 10.74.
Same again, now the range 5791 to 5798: 11.20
